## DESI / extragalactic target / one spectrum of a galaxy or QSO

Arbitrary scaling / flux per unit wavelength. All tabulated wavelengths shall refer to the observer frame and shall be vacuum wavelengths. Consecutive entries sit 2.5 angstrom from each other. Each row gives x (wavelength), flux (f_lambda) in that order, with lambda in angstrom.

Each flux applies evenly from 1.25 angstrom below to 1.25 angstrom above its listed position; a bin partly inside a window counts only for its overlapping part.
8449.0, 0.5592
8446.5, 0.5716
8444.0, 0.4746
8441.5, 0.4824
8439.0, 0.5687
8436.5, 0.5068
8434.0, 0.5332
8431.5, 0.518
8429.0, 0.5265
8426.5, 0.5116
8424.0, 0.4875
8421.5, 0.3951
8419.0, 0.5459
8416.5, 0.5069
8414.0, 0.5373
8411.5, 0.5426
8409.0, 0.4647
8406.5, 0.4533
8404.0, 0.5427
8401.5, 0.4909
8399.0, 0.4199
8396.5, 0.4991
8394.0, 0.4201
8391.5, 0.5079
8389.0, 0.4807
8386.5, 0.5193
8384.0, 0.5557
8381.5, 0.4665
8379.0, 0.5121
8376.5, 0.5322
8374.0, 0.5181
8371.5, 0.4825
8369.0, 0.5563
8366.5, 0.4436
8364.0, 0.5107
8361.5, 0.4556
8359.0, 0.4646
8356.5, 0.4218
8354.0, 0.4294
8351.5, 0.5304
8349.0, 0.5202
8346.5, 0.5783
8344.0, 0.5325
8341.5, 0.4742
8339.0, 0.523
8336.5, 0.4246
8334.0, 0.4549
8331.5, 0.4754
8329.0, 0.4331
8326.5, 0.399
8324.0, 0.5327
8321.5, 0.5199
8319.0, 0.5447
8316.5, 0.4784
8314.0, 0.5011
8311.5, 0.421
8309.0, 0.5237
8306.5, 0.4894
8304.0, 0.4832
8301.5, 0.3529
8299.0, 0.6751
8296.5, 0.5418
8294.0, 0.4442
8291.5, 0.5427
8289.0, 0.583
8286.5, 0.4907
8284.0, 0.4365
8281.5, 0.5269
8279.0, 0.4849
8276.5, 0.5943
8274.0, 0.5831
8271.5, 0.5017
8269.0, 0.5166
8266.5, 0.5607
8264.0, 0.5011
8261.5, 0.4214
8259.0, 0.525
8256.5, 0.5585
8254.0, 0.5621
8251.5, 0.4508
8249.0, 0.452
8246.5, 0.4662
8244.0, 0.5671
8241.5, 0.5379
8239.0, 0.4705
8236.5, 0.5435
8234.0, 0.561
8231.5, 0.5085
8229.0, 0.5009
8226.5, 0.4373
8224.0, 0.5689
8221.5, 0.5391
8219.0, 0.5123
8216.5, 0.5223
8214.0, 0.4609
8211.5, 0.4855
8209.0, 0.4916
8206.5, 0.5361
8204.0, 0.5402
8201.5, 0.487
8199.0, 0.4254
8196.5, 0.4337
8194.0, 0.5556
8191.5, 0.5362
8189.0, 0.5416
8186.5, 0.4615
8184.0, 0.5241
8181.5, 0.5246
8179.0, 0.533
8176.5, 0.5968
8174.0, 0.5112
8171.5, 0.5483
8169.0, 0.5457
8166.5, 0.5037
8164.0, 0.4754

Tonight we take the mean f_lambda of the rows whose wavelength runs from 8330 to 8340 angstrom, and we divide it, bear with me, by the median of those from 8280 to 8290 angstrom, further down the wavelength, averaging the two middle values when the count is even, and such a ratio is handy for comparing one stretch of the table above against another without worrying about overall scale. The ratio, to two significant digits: 0.92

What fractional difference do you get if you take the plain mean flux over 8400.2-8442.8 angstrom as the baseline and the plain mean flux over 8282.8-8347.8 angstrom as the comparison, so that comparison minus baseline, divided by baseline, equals -0.02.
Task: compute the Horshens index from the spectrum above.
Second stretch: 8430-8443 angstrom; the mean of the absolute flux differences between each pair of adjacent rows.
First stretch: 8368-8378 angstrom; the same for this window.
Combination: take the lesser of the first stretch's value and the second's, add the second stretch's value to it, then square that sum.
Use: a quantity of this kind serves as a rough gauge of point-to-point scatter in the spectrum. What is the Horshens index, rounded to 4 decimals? 0.0079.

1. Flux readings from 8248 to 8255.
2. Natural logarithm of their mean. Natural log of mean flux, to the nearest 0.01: -0.72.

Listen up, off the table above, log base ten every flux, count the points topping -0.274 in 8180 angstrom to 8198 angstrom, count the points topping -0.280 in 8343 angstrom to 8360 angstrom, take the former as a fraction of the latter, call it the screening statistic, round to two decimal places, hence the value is 1.00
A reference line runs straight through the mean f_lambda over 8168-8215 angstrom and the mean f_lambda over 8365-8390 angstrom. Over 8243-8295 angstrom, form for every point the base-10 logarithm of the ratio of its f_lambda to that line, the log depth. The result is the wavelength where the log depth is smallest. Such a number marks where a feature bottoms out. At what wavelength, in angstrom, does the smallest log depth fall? 8261.5 angstrom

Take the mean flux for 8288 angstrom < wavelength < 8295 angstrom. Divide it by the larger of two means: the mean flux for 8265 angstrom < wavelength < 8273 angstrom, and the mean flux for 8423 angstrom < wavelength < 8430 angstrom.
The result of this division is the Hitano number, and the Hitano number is 0.99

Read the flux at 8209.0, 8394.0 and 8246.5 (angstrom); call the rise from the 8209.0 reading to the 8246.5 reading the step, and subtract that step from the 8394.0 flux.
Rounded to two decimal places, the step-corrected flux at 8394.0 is 0.45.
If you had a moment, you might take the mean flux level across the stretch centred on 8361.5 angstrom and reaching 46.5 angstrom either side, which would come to 0.489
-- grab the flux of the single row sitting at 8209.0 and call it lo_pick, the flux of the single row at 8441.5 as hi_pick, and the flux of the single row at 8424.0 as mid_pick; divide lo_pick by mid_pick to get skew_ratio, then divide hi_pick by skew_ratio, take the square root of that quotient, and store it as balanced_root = 0.69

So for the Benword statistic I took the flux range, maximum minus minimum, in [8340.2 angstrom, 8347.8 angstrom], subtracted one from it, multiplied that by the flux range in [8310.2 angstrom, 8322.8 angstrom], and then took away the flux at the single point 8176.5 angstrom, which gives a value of -0.71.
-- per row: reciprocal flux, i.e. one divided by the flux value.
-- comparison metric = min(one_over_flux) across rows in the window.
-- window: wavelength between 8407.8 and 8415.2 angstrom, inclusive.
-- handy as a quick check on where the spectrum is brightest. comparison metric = 1.84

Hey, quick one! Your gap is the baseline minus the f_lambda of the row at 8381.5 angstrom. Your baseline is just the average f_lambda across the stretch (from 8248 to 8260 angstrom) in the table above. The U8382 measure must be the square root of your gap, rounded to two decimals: 0.21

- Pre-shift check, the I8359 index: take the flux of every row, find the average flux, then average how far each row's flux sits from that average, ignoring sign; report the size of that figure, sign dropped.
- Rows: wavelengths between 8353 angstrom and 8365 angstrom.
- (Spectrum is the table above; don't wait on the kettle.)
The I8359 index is 0.025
